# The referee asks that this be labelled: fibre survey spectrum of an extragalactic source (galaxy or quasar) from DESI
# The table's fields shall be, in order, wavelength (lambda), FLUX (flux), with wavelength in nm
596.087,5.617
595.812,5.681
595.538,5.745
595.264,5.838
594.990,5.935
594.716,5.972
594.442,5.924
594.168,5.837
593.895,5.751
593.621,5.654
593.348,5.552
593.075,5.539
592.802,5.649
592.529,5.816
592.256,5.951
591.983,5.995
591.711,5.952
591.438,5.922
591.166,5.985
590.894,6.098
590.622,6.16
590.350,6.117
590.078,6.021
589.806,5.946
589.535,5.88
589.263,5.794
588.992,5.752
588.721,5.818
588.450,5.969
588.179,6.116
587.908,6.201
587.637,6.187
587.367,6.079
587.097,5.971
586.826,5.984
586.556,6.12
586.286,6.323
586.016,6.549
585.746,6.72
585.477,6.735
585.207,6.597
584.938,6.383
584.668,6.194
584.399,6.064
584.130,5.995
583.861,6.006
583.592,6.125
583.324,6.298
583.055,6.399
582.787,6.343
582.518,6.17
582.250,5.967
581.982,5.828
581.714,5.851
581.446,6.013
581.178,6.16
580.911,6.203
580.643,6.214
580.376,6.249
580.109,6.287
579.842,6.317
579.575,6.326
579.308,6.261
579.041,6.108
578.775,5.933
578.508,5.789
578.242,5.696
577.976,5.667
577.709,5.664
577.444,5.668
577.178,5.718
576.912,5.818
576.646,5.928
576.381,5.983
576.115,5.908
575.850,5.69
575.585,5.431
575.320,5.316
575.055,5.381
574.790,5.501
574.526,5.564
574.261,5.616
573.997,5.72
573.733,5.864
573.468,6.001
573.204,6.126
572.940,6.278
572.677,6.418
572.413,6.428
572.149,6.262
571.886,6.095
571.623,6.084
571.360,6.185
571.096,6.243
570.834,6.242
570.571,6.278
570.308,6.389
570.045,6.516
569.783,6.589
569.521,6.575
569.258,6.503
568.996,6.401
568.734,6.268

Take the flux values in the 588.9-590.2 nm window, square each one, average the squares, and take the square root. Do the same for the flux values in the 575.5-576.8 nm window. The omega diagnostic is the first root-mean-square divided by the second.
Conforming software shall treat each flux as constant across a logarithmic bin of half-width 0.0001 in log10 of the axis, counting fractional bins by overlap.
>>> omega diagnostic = 1.02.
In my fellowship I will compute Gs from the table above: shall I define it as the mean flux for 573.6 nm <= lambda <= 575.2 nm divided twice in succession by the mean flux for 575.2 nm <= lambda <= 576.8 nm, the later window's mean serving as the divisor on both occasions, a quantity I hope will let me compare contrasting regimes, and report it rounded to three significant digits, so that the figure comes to 0.172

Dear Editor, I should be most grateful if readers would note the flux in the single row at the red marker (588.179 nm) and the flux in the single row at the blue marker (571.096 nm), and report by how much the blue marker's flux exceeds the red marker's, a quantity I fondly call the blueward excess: 0.13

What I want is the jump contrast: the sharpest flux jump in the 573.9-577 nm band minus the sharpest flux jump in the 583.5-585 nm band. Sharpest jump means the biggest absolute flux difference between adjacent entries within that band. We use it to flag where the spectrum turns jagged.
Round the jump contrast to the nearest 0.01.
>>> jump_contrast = 0.07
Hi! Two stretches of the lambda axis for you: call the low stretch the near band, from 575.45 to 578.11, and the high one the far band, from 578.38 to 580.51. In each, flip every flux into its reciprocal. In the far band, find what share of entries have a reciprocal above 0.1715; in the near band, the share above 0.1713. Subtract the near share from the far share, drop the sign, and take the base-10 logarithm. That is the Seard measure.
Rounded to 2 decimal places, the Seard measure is -0.24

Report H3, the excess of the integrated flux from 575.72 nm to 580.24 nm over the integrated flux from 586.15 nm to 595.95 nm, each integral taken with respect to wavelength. -31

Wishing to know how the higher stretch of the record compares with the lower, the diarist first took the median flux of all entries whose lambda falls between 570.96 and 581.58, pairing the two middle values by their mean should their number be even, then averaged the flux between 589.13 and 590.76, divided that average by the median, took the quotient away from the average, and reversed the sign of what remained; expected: -5.0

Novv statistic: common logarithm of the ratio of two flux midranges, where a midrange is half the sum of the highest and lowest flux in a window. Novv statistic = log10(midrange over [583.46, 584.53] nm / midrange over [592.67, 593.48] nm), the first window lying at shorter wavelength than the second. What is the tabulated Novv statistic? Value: 0.035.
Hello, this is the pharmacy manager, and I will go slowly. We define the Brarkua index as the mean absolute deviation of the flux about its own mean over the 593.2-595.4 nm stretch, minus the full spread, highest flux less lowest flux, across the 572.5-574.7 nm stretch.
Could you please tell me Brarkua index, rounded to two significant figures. -0.74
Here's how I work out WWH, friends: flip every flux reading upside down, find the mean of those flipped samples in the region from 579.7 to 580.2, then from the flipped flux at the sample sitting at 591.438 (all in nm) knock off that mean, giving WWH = 0.0102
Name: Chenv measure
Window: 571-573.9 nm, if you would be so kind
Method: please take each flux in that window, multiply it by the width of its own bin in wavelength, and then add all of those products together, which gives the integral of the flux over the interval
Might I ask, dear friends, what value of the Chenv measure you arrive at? 17.9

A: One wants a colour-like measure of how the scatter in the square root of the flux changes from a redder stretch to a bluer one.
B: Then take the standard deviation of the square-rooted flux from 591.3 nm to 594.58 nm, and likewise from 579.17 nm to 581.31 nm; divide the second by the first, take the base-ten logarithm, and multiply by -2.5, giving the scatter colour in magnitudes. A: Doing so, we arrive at 1.2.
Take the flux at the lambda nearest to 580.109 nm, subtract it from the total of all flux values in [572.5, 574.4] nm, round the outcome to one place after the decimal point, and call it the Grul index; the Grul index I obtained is 35.7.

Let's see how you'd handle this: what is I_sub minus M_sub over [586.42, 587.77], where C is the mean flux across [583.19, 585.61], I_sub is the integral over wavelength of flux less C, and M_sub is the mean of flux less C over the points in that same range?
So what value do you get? -0.07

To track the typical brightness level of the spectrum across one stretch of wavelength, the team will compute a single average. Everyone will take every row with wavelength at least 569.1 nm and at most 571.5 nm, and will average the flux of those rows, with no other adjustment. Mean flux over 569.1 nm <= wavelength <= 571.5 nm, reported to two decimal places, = 6.39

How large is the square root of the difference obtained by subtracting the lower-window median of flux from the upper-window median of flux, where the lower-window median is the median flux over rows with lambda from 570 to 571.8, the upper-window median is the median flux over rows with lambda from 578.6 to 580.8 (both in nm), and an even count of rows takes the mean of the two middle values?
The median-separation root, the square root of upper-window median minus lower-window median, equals 0.1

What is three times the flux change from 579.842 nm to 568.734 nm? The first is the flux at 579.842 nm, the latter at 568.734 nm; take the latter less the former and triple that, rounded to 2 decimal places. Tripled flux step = -0.15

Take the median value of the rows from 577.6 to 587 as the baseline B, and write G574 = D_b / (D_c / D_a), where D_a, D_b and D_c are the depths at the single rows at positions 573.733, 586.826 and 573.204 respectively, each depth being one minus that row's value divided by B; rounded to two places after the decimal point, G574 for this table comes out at 0.21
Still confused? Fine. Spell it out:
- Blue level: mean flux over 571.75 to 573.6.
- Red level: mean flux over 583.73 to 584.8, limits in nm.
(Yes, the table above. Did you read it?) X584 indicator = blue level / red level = 1.03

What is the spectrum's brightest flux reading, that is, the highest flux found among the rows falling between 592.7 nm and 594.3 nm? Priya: 5.837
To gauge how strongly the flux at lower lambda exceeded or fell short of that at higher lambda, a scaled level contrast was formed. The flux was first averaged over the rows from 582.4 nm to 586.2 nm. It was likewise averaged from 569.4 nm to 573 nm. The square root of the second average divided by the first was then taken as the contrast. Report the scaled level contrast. 1.00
